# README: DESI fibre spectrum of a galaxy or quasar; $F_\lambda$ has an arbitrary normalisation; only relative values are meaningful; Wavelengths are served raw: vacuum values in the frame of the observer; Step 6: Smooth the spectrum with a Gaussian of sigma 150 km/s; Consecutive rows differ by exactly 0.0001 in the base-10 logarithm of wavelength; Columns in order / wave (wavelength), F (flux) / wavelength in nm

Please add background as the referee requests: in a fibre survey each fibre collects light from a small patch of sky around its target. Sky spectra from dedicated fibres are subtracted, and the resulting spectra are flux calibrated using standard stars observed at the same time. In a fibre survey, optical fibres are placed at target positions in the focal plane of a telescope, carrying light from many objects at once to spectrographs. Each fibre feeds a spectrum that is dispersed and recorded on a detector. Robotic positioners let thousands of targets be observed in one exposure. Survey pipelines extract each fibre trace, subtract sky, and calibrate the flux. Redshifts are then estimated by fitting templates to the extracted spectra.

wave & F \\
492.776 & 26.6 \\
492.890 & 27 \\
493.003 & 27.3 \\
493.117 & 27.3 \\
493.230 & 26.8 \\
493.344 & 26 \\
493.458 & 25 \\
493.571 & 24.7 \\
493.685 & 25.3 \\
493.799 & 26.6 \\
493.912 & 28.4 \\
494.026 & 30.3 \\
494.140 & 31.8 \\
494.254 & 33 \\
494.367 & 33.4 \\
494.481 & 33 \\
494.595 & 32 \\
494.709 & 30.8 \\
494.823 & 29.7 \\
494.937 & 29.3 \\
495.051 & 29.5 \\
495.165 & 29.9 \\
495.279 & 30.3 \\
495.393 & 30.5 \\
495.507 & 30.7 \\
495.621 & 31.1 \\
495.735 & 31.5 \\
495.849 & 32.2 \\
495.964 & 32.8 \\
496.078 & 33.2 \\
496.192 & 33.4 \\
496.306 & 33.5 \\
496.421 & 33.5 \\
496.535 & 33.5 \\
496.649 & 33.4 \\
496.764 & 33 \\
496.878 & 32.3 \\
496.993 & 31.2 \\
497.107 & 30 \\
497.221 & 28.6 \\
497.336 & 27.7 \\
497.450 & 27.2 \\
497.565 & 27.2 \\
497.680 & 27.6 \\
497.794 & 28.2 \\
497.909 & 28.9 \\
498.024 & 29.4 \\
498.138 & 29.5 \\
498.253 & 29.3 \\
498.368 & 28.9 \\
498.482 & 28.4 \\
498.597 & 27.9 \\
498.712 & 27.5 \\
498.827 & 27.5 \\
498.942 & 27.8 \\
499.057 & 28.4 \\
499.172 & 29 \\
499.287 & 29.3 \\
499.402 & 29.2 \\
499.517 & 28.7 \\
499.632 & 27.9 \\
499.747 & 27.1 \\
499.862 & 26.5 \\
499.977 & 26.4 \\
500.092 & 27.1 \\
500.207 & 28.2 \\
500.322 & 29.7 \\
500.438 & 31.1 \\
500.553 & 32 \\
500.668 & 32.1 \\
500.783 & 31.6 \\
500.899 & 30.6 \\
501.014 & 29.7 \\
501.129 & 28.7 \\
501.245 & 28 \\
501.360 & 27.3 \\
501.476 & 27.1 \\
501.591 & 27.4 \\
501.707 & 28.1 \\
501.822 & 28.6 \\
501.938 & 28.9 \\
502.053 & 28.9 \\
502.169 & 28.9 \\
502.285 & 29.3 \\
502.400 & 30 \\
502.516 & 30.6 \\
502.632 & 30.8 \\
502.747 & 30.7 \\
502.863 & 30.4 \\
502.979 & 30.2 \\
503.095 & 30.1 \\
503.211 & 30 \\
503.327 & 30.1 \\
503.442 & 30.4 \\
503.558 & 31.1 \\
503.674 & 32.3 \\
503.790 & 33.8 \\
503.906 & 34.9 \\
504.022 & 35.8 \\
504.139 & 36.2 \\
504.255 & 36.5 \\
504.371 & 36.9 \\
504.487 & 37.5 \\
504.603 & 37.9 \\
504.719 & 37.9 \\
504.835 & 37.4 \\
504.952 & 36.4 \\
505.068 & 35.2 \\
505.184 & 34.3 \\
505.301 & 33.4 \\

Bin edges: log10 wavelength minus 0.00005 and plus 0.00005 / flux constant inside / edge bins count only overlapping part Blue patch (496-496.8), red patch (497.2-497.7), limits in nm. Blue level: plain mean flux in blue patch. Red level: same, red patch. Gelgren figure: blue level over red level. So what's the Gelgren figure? 1.21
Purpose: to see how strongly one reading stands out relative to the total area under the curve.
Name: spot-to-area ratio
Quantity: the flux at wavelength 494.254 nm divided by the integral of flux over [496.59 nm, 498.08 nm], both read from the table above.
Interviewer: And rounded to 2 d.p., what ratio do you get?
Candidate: 0.75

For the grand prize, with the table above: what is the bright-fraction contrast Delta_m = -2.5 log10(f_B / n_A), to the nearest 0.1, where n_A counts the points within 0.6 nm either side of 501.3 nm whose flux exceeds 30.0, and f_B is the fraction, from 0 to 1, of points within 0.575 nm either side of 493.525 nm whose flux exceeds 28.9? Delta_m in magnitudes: 3.3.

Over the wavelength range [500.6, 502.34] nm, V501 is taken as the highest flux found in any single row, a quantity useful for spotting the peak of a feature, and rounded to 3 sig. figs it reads 32.1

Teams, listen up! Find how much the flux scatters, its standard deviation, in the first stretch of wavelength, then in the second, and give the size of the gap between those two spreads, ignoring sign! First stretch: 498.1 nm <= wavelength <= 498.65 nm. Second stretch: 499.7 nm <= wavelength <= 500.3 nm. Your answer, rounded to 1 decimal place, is 0.1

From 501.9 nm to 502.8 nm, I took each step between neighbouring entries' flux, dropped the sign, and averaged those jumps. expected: 0.29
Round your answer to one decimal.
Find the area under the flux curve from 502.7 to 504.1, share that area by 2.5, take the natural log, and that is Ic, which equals 2.9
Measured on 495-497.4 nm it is 3.4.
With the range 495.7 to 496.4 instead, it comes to 2.2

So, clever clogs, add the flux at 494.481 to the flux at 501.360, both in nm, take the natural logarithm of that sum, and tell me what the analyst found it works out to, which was 4.10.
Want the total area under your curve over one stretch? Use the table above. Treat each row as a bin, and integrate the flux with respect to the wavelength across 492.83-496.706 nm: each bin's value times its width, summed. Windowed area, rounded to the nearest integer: 117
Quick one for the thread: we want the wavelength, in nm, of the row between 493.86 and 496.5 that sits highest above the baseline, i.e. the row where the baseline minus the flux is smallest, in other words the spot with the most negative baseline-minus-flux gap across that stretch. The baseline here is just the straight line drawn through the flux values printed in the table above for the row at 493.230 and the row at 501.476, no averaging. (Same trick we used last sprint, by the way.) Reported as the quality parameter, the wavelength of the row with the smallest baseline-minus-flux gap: 496.306 nm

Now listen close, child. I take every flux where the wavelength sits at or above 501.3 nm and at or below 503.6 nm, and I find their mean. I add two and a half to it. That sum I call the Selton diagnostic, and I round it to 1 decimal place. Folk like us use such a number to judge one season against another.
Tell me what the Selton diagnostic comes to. 31.9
